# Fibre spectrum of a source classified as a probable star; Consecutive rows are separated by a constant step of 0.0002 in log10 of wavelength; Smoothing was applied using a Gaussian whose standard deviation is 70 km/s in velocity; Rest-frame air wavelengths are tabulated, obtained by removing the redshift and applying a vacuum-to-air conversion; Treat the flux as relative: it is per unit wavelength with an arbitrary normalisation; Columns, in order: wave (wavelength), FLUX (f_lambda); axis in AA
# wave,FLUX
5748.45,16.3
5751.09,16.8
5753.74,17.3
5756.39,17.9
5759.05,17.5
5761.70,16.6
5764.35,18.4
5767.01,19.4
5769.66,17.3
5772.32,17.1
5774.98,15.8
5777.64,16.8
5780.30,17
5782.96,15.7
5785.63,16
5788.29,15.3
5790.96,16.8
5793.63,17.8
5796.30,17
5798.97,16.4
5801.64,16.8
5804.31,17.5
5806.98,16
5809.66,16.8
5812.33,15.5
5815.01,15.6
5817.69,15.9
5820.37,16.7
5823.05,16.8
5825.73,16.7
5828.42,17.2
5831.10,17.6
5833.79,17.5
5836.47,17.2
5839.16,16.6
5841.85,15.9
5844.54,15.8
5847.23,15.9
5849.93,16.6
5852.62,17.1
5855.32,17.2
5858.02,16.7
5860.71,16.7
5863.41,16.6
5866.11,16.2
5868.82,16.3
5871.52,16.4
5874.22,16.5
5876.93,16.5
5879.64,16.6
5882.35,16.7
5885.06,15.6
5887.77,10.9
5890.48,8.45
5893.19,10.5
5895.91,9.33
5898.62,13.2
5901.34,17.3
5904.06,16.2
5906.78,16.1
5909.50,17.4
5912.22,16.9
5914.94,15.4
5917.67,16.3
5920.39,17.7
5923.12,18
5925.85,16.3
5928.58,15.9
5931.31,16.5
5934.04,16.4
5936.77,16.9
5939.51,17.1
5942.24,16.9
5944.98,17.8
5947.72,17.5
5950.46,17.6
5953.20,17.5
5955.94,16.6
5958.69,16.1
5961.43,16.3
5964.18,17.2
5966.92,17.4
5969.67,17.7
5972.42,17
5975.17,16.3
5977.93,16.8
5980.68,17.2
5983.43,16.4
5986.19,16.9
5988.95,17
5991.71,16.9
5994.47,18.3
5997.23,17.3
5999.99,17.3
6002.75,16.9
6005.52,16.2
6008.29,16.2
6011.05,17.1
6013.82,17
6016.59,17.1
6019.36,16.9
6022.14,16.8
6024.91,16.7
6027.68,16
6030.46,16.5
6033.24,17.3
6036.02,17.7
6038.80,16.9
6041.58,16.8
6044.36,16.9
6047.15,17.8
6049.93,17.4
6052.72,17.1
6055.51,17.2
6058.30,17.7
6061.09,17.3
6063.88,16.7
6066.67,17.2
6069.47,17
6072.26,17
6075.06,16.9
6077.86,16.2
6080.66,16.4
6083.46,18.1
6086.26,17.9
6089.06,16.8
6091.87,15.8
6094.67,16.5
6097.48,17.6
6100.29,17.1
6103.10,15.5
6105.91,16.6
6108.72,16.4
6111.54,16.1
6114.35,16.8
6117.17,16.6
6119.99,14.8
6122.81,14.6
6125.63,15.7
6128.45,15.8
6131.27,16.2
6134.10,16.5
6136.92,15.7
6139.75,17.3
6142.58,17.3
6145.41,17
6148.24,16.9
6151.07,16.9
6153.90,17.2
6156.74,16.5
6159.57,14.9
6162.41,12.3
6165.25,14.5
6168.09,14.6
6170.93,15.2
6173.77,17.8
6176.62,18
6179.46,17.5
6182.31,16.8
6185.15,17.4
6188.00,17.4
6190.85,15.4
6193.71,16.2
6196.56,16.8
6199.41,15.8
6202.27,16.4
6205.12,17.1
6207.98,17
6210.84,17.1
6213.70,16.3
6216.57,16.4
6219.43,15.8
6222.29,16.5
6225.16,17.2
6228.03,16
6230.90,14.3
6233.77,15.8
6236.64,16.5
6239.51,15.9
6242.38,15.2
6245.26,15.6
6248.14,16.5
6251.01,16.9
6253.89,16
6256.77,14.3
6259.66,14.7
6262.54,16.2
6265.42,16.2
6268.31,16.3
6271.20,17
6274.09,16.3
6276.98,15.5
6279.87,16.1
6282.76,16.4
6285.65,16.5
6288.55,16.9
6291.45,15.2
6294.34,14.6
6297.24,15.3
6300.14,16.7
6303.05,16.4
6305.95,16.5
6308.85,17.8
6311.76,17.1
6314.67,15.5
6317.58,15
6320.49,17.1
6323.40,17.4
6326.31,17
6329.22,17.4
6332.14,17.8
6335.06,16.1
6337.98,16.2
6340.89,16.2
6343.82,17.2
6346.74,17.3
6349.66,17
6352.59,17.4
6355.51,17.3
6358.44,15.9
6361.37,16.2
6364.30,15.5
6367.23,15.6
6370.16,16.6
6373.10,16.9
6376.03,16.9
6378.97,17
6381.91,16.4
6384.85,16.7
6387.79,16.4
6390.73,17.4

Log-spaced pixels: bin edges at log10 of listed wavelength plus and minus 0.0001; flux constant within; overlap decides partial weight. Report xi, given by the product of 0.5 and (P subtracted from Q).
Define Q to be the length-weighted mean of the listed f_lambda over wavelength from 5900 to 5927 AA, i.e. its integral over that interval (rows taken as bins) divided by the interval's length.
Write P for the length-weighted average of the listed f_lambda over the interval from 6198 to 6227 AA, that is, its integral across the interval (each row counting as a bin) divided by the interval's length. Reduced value 0.1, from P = 16.5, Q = 16.8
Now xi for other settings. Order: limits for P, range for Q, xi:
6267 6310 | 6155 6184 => -0.2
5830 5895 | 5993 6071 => 0.7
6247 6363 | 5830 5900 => -0.5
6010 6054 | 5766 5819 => -0.2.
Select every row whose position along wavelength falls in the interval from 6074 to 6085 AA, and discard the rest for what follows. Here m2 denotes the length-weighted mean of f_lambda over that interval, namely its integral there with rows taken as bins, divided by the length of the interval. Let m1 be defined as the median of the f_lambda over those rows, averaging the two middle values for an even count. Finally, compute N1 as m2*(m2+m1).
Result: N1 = 568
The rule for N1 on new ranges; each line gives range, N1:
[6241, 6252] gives 514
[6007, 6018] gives 572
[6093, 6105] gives 557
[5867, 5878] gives 539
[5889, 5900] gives 211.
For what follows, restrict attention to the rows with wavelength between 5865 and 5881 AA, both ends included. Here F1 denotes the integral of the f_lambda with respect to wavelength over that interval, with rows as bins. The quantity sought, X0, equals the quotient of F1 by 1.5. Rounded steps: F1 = 263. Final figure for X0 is 175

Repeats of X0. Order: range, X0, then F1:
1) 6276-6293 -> 183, 274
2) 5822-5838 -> 183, 275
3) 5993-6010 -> 193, 290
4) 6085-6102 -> 192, 288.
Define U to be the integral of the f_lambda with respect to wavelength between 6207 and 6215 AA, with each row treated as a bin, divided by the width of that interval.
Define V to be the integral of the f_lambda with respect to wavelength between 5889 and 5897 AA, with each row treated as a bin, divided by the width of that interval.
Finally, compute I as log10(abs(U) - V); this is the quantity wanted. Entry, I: 0.9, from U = 16.8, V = 9.5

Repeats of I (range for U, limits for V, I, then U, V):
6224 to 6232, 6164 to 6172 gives 0.0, 15.8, 14.8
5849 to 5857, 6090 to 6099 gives -0.5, 17.0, 16.6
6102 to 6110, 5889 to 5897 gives 0.8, 16.2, 9.5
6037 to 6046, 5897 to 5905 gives 0.2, 16.9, 15.3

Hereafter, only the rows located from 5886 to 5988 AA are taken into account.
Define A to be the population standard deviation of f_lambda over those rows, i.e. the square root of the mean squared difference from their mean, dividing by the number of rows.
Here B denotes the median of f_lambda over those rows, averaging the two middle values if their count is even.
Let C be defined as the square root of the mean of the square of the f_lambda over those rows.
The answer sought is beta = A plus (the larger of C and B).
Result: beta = 19.1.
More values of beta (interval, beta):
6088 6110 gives 17.2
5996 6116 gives 17.5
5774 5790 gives 16.7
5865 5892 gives 19.1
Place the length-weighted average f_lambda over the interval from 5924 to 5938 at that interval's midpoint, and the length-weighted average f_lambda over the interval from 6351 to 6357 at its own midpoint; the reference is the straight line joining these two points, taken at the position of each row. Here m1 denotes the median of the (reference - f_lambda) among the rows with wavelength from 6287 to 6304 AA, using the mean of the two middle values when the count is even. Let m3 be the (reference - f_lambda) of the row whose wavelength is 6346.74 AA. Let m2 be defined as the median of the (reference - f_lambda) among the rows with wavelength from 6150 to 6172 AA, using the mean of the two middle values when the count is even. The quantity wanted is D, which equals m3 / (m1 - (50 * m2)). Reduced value 0.000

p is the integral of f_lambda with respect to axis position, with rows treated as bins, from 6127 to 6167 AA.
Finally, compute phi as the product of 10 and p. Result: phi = 6423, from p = 642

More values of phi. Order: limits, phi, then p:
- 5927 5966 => 6585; 658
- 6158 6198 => 6425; 643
